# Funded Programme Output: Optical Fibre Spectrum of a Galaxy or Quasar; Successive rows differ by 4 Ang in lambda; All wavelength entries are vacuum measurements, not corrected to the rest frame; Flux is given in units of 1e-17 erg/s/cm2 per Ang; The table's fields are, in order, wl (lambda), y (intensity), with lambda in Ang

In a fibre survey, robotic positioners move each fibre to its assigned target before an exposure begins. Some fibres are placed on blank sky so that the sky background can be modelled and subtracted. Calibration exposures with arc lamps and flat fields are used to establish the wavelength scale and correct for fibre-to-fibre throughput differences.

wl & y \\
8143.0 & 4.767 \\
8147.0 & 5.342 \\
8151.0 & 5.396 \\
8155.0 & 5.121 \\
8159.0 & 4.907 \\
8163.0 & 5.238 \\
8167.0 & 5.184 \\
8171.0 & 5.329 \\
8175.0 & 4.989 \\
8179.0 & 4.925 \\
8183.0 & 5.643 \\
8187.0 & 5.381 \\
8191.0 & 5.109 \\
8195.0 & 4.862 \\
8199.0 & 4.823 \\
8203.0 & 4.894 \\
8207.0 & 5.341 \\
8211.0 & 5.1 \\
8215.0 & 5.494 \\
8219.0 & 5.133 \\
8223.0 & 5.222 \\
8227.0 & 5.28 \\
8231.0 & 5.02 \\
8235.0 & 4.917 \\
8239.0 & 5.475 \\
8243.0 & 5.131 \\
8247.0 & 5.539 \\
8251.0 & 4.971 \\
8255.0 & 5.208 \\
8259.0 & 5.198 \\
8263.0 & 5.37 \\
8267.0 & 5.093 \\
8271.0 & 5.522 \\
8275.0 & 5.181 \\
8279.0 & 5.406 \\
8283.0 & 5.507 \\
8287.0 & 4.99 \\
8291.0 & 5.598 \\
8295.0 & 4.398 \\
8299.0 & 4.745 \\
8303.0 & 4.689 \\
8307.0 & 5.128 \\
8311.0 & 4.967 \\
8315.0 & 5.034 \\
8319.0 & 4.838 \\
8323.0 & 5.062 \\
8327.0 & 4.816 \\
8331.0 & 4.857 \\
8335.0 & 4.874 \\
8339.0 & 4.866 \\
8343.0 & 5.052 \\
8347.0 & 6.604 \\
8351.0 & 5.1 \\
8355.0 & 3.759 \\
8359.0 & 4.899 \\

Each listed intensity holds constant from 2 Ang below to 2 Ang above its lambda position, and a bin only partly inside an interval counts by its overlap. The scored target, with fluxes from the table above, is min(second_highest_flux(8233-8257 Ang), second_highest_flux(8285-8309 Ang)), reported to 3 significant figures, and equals 5.13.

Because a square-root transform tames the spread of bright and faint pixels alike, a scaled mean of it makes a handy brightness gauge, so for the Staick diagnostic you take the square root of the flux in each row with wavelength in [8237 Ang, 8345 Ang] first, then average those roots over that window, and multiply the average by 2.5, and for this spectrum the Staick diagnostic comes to 5.64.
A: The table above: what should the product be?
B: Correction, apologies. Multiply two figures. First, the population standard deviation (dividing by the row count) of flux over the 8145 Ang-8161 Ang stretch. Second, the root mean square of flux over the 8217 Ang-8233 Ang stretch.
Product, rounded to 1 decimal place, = 1.0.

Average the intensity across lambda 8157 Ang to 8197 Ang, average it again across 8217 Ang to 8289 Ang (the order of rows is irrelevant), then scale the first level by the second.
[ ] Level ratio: 0.99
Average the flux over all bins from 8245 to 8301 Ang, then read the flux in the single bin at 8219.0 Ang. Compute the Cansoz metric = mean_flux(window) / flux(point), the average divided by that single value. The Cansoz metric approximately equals 1.01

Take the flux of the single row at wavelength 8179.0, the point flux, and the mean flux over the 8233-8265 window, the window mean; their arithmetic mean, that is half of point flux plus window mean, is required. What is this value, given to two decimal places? 5.08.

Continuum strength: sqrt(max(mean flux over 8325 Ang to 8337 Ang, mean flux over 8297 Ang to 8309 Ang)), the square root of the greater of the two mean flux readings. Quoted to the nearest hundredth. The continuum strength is 2.20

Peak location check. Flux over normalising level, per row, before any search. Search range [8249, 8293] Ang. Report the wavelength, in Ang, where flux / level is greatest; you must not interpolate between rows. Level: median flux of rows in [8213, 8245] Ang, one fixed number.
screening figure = 8291.0 Ang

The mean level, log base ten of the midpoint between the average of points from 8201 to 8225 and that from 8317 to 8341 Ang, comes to 0.703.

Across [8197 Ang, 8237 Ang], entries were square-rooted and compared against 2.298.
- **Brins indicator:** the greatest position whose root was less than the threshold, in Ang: 8235.0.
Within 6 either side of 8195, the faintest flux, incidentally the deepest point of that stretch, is 4.823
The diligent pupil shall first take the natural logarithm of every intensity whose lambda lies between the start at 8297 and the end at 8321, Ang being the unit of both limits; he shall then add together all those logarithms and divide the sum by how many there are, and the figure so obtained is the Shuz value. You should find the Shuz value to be 1.59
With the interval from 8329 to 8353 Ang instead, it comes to 1.65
